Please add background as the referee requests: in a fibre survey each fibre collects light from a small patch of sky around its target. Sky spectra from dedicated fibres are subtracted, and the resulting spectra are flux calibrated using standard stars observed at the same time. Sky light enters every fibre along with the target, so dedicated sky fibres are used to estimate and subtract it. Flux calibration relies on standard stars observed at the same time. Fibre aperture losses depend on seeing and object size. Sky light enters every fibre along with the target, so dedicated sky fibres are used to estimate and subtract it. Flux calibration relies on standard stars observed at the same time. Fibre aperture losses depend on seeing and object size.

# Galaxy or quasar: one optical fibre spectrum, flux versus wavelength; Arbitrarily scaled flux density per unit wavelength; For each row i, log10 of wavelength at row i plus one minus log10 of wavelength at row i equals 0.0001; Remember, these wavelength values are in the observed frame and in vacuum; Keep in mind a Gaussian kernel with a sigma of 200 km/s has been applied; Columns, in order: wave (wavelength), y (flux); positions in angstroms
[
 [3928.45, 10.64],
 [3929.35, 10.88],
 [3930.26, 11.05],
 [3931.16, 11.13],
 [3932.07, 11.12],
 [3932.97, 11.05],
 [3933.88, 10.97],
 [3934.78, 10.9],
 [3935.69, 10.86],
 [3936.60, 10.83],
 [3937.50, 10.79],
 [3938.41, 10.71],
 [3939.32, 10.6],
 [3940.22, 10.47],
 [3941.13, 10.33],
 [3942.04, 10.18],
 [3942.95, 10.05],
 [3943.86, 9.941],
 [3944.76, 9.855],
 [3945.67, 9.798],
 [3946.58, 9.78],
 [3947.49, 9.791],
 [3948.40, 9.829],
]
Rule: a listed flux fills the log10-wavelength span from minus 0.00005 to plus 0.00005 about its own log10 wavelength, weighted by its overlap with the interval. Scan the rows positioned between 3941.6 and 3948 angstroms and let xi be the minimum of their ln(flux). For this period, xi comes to 2.28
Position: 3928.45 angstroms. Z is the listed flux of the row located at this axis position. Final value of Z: 10.64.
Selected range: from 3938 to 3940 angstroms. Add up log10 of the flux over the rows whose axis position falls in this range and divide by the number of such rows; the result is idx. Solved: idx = 1.028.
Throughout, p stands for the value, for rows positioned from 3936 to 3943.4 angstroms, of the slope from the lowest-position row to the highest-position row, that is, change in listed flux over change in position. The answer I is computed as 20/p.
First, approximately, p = -0.12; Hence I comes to -163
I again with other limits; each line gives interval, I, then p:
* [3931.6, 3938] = -329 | -0.06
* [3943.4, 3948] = -484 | -0.04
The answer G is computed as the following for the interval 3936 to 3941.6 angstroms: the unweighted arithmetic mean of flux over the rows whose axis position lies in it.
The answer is 10.6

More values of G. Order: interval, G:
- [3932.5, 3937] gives 10.9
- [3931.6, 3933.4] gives 11.1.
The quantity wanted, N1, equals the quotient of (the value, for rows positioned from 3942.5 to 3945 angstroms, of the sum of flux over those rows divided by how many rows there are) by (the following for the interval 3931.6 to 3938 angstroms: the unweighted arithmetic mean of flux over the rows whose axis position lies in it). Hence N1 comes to 0.91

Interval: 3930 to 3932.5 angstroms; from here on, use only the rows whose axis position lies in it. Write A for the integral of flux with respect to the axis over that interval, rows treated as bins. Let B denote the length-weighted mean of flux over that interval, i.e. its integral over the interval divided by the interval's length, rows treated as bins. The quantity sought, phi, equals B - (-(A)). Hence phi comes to 38.9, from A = 27.8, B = 11.1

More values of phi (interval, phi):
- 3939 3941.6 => 37.7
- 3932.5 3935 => 38.5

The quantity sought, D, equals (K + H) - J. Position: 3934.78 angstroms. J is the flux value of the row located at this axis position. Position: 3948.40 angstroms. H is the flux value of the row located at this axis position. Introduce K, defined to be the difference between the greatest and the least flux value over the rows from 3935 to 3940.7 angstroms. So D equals -0.7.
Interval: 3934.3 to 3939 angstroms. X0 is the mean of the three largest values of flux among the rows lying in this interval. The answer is 10.9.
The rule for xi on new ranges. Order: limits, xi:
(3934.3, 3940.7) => 2.35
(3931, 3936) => 2.39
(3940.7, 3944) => 2.30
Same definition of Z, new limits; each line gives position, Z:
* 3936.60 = 10.83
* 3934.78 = 10.9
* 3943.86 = 9.941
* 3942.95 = 10.05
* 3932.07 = 11.12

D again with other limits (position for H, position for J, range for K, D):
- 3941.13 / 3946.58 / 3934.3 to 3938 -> 0.7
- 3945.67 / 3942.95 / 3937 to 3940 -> -0.1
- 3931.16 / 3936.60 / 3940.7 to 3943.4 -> 0.6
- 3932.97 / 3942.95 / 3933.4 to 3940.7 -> 1.5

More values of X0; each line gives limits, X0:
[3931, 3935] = 11.1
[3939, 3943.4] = 10.5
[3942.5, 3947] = 9.9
